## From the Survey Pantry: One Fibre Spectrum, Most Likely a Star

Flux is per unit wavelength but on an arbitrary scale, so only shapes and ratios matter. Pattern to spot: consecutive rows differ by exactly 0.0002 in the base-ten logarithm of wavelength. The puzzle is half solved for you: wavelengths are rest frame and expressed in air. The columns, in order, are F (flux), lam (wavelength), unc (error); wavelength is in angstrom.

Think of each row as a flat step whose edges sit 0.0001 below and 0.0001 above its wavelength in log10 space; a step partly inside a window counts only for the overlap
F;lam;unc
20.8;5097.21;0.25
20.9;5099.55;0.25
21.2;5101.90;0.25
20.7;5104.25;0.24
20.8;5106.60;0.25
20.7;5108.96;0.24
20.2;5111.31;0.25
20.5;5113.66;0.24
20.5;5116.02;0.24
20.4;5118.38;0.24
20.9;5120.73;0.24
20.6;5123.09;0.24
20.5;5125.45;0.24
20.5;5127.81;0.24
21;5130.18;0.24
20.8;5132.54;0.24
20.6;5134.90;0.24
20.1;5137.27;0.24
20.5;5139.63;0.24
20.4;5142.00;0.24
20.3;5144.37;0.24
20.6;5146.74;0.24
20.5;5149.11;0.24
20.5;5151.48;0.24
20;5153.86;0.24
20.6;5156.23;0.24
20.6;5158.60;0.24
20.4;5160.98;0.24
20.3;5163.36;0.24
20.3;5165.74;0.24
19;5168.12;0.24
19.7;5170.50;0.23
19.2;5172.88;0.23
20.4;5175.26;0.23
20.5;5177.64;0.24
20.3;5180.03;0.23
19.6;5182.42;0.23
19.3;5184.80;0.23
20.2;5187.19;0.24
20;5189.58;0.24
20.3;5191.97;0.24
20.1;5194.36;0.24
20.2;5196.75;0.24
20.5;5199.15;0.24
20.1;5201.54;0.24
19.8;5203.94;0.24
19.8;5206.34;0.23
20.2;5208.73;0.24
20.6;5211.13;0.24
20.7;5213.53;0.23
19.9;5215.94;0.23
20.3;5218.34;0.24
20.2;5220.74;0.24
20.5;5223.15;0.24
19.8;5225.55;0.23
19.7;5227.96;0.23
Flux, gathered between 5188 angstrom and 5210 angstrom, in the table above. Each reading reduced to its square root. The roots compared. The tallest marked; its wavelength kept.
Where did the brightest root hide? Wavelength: 5199.15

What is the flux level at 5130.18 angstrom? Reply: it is 21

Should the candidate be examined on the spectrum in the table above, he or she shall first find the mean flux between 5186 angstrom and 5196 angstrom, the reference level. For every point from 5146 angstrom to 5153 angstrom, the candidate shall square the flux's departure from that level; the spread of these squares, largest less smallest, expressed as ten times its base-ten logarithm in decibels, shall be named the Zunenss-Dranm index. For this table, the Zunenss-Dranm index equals -11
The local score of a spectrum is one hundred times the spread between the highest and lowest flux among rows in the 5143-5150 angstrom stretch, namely 30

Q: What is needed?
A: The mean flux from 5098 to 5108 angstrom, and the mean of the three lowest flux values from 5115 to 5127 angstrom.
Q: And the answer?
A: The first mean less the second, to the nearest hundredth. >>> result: 0.43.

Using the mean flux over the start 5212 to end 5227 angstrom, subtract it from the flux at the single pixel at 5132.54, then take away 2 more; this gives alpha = -1.4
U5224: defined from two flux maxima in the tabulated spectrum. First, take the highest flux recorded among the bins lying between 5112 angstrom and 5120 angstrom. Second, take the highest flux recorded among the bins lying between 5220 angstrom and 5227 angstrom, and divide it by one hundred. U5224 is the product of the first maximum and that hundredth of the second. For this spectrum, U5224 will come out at 4.20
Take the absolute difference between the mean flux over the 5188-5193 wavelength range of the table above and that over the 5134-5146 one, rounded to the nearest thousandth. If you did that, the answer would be 0.230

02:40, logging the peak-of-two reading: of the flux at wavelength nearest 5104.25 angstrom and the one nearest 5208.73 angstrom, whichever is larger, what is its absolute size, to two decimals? 20.70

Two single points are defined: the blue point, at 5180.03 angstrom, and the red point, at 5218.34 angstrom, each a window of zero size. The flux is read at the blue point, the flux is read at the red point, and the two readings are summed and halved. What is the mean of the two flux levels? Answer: 20.3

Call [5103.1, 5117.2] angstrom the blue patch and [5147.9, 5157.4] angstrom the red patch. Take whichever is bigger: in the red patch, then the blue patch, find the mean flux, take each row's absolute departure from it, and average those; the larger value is 0.20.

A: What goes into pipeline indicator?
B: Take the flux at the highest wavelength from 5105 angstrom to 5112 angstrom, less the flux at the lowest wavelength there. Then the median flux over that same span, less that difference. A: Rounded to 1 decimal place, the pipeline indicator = 21.3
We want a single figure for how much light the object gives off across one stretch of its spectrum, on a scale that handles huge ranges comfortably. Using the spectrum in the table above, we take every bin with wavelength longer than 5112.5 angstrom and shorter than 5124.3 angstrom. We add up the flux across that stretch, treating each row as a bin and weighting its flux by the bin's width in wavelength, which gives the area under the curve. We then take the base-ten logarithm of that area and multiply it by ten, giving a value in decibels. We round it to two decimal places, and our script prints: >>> 23.85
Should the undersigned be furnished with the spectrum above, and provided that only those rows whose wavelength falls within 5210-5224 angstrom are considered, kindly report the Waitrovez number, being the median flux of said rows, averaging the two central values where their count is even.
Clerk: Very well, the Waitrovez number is 20.4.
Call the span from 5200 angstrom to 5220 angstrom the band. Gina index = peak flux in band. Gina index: 20.7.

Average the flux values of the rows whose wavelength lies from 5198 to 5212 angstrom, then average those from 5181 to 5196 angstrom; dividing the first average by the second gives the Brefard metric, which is 1.01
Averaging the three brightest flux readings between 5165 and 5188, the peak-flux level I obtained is 20.4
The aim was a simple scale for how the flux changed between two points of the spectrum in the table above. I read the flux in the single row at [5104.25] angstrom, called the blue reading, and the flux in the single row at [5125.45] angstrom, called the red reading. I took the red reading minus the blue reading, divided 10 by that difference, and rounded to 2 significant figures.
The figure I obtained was -50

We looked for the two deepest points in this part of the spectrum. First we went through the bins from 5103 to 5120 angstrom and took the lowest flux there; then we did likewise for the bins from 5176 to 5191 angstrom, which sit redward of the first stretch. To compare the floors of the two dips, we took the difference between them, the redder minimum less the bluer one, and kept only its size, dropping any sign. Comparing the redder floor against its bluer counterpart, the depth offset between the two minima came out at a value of 0.90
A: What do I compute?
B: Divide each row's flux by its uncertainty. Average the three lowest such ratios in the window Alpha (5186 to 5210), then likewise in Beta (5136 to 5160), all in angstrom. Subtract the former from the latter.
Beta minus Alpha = 0.7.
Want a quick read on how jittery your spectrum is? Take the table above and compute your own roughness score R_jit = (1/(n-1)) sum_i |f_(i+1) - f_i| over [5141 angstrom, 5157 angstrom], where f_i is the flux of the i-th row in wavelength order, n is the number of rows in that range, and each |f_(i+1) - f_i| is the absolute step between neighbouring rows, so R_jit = 0.27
